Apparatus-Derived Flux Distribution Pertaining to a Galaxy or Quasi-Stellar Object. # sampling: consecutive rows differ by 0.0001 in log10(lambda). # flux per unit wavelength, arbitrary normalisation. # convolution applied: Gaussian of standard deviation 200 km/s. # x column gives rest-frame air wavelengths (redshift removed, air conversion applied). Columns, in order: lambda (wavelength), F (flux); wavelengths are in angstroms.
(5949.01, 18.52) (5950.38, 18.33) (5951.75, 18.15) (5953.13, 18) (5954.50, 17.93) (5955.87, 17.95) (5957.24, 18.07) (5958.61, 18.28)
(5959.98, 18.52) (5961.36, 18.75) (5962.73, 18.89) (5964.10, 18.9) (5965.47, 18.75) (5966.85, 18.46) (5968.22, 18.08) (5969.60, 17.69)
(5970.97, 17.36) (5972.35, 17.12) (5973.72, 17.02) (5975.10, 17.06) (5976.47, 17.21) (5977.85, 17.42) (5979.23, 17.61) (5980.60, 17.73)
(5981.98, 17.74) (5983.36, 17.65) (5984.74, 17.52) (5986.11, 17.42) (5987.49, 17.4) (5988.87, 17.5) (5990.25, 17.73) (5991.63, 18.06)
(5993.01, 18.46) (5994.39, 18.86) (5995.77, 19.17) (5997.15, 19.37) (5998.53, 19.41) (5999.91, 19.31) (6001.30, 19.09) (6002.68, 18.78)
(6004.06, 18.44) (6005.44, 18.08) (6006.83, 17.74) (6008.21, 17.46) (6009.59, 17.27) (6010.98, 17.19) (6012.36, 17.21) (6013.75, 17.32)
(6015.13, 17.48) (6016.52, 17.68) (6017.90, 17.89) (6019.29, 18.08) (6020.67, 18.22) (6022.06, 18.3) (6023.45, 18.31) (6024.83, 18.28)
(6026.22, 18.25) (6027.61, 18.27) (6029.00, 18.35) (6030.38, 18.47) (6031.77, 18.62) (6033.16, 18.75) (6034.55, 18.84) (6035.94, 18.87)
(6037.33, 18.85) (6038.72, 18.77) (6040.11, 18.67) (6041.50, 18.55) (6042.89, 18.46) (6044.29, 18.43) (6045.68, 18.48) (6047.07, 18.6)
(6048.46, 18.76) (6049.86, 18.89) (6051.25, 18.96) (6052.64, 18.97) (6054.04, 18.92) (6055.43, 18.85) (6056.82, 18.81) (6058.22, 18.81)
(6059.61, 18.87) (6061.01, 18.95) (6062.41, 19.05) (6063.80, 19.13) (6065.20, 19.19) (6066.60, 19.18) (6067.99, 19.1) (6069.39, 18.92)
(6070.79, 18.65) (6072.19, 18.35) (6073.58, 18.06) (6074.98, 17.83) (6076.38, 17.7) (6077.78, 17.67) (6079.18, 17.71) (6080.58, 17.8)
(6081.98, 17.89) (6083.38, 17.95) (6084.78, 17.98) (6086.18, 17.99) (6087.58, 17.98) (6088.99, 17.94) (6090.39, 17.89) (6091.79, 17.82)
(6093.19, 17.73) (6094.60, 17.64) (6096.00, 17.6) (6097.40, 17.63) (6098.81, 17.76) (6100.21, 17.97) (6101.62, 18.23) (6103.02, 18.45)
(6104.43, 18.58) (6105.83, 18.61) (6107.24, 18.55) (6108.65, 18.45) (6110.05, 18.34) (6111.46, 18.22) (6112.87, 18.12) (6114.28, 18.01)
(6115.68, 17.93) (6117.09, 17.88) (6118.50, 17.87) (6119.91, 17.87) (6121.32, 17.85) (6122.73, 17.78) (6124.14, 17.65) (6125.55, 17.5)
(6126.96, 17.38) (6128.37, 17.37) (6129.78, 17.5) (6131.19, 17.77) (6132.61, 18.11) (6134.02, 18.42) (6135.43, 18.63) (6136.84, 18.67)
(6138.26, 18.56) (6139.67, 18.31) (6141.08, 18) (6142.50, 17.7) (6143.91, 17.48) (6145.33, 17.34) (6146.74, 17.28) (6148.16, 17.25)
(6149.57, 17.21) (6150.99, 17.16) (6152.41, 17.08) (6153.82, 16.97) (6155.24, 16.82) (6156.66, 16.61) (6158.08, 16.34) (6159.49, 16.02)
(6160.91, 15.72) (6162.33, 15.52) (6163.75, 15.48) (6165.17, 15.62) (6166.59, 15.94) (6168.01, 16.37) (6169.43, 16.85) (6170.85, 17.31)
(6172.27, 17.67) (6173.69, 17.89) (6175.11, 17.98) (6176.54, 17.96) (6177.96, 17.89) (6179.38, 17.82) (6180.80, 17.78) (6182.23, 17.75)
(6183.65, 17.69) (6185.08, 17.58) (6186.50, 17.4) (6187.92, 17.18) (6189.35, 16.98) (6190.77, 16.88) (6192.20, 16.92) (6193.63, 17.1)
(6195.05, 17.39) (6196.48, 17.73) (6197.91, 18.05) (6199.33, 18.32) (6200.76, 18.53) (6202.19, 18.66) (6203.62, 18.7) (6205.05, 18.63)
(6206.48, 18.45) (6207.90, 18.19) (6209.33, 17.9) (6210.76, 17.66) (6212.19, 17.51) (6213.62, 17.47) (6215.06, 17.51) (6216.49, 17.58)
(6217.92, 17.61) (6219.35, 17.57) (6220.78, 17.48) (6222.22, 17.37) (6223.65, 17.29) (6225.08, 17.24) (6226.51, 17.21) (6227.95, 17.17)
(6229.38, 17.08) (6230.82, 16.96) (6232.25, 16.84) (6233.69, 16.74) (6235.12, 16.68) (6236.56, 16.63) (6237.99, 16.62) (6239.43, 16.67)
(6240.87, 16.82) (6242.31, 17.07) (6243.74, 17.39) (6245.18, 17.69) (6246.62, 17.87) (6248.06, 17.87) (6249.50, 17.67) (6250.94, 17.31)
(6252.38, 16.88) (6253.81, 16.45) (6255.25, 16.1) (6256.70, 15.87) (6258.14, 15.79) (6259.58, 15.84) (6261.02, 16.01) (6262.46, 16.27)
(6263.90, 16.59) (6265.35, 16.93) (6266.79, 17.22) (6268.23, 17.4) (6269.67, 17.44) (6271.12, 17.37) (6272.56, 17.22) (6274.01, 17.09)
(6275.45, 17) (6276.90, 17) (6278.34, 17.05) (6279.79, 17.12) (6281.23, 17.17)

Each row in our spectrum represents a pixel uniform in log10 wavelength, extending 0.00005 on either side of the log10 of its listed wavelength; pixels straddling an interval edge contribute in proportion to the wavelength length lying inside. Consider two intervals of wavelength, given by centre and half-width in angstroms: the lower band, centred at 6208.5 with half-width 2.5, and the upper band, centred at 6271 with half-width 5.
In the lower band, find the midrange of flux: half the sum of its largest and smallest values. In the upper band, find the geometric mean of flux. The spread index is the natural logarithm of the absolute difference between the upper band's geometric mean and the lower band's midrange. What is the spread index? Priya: -0.21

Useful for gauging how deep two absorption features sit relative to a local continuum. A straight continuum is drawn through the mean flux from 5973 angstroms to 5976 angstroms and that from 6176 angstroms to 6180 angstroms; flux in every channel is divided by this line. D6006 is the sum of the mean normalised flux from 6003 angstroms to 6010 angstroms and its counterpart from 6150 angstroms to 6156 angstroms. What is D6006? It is 1.99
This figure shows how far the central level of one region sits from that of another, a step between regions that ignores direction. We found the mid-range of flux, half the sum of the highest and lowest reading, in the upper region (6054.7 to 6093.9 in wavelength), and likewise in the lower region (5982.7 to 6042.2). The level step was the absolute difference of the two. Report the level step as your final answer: 0.1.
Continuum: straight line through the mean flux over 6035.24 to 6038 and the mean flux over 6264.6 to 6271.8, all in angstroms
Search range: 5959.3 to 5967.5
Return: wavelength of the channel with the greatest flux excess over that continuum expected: 5964.10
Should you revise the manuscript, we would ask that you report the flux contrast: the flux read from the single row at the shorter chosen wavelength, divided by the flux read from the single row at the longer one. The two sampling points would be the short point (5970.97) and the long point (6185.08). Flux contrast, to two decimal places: 0.99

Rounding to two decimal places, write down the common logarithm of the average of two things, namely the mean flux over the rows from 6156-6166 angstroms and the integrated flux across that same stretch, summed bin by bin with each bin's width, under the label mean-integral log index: 1.94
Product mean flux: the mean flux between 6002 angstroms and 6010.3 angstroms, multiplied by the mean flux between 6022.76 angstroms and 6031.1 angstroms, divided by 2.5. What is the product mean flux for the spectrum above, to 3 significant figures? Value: 132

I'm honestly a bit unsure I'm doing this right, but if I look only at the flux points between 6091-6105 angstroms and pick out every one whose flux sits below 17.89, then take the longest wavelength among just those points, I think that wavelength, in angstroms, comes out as 6098.81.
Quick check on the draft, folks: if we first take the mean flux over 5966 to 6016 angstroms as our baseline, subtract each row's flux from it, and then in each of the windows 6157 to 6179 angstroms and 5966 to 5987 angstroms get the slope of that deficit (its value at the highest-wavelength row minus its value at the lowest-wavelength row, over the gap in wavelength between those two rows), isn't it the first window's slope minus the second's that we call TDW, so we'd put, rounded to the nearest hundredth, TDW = -0.13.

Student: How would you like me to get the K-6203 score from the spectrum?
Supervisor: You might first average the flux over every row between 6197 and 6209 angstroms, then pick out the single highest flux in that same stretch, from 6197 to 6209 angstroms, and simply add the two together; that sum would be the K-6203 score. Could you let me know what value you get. 37.1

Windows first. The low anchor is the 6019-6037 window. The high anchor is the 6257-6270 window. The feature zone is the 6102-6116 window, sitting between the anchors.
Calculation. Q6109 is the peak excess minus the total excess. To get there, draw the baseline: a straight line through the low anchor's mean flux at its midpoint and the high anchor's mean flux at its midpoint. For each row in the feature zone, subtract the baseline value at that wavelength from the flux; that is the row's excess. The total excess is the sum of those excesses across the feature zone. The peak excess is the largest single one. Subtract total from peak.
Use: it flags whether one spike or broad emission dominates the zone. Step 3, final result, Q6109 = -4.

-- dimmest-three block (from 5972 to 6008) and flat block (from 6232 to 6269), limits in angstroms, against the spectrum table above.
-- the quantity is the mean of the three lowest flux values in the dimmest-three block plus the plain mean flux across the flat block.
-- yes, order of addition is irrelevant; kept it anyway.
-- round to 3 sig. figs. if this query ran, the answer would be 33.9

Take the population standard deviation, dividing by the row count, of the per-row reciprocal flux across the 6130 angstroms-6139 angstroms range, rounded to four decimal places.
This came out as 0.0010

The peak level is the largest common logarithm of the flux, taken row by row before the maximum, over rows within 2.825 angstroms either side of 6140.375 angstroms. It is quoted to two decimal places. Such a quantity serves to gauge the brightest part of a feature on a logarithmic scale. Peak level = 1.27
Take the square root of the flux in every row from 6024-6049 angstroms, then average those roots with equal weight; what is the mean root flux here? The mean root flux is 4.31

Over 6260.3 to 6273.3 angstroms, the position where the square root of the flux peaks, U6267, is 6269.67 angstroms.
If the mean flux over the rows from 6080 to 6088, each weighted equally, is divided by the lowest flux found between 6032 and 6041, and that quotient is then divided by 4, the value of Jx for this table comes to 0.240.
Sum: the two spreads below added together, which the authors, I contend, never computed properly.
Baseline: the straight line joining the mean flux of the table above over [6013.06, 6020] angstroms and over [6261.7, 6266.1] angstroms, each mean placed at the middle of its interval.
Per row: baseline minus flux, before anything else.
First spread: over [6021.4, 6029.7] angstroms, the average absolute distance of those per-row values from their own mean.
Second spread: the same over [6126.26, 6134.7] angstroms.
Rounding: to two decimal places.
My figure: 0.38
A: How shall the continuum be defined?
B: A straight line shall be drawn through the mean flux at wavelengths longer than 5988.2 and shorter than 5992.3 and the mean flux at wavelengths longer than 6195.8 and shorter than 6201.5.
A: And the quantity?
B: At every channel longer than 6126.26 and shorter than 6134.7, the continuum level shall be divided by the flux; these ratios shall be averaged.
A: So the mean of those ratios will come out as 1.02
